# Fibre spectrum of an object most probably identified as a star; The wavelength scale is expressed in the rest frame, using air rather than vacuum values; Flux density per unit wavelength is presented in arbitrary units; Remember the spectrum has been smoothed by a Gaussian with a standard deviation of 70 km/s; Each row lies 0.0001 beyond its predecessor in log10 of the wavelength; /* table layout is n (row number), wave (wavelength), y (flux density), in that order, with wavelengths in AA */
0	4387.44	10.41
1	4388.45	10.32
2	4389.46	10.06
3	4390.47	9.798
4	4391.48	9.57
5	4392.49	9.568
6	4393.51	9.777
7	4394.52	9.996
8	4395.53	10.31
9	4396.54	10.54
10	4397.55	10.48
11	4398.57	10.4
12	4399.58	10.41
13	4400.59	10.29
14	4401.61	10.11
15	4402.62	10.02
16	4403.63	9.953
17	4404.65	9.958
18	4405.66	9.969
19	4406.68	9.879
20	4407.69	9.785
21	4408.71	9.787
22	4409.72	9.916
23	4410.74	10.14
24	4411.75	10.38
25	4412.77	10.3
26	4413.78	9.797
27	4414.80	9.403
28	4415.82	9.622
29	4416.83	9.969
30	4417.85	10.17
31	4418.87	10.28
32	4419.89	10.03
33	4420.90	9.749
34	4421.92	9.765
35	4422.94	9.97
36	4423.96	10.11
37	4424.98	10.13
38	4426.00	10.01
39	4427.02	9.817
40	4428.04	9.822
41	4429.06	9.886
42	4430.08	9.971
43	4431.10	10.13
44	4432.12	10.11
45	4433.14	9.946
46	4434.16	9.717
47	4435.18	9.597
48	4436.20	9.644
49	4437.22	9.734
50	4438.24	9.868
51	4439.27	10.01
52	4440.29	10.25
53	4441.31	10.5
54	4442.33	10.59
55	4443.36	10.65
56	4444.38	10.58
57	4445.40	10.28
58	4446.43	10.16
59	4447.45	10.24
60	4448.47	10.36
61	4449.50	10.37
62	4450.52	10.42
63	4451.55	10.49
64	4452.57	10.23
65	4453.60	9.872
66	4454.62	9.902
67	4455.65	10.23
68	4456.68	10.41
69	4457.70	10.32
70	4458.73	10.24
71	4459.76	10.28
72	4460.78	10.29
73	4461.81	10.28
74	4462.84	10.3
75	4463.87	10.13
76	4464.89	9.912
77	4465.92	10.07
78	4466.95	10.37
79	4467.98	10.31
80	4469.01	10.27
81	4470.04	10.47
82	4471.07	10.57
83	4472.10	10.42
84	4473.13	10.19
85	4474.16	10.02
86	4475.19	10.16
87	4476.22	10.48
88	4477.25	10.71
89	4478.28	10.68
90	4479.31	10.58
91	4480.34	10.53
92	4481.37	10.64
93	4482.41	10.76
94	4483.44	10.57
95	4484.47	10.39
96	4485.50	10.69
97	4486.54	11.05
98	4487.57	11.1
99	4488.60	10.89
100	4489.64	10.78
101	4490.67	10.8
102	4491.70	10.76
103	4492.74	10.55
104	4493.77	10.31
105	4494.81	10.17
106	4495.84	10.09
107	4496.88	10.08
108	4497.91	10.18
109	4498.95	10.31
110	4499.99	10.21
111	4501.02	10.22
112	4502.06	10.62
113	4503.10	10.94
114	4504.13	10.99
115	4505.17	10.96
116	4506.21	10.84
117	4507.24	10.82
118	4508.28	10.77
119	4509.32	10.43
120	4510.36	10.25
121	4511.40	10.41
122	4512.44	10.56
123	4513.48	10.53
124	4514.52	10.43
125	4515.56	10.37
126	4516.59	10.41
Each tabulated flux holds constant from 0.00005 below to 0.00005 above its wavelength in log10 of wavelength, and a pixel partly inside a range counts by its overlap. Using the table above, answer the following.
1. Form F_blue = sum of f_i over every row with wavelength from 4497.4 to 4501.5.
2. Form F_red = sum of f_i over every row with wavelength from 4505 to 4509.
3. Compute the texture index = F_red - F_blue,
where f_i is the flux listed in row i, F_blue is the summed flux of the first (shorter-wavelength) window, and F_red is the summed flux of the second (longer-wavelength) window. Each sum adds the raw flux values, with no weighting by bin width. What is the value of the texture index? 2.5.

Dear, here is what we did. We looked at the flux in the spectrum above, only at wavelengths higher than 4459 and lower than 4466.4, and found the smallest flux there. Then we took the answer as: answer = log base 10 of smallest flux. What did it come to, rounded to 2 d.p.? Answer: 1.00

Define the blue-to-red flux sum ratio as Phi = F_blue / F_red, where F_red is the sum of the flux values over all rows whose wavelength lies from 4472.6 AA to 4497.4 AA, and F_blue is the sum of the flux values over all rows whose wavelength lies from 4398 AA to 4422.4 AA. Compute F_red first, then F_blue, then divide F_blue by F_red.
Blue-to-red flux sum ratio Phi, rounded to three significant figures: 0.949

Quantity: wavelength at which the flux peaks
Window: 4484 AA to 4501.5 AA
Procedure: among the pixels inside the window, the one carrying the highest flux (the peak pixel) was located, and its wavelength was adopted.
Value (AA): 4487.57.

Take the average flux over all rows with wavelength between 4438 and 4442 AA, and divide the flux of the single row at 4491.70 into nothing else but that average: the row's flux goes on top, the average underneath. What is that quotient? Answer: 1.06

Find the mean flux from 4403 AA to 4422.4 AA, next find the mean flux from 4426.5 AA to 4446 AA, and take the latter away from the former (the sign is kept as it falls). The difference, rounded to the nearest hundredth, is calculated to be -0.12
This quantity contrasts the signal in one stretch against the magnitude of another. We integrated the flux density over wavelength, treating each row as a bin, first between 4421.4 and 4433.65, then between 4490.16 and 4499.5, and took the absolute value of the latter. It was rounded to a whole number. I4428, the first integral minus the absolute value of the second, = 25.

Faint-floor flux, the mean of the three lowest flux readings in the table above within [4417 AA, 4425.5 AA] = 9.8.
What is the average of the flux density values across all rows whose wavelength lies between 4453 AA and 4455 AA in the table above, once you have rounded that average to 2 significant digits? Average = 9.9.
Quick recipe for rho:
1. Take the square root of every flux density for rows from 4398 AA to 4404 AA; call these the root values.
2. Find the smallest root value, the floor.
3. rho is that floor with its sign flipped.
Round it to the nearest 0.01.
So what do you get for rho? -3.15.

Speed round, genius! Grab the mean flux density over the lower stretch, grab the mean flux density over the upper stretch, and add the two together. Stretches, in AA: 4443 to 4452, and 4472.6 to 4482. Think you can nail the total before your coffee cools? 20.8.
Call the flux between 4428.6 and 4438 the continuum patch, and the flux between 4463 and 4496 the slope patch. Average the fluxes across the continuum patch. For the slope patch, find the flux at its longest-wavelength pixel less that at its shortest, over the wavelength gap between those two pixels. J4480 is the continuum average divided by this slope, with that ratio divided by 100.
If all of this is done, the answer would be -79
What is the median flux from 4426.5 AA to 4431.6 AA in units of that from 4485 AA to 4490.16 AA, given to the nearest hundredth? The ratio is 0.91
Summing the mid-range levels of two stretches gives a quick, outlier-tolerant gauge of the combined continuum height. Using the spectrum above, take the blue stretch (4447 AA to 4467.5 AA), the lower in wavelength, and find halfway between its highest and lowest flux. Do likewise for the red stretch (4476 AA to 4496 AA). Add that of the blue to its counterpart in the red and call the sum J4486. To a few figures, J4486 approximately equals 20.8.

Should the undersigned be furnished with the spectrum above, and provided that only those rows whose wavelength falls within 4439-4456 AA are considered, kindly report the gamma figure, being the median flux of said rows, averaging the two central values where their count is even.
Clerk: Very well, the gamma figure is 10.3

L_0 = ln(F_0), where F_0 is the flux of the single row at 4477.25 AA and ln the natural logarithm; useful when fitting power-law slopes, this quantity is 2.37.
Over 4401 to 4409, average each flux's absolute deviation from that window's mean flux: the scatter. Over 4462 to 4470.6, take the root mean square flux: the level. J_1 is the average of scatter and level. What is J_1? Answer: 5.159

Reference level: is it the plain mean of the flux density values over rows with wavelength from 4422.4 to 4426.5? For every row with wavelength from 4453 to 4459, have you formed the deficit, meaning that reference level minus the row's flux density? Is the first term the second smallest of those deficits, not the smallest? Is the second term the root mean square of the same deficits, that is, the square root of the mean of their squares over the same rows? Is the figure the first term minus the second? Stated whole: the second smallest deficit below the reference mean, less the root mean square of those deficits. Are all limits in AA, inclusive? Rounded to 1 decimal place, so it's -0.5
